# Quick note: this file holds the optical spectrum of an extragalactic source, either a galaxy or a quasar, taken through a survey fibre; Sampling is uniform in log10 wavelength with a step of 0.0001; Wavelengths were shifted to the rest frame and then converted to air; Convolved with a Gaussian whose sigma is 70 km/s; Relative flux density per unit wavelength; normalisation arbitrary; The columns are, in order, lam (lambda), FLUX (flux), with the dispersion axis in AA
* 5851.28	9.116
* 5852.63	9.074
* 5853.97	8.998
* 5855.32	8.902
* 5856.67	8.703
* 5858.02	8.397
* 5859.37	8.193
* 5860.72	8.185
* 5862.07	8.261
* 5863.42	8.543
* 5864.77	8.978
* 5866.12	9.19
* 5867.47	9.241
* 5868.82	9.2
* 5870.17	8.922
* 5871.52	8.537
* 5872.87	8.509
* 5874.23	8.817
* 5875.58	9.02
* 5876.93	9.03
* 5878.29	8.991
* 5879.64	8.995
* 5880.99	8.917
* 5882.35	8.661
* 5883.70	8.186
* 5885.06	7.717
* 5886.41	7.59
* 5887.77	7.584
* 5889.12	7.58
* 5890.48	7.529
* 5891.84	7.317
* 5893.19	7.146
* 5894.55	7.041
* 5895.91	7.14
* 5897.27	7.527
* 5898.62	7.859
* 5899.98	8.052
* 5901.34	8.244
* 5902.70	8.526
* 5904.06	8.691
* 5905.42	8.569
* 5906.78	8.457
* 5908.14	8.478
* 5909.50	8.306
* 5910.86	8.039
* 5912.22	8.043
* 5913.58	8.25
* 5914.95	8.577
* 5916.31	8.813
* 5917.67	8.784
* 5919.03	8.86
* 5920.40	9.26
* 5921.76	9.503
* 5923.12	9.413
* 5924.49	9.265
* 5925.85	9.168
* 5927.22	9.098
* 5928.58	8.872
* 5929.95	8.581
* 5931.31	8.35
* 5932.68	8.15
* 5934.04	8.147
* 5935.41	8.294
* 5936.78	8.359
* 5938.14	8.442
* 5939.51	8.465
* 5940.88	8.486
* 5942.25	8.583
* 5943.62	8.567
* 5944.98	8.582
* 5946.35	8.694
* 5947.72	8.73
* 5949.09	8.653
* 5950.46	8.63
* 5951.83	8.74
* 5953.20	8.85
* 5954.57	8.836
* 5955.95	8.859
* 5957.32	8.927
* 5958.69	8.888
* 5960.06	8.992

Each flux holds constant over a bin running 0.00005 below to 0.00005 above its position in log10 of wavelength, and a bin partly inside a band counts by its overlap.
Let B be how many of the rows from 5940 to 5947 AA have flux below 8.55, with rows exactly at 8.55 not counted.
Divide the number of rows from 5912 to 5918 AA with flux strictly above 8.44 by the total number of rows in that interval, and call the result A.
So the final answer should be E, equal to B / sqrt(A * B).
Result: 1.29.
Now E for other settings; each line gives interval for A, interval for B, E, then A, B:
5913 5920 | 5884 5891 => 2.50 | 0.8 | 5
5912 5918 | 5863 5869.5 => 1.29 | 0.6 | 1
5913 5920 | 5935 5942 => 2.50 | 0.8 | 5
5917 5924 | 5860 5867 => 1.73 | 1.0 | 3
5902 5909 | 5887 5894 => 2.24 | 1.0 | 5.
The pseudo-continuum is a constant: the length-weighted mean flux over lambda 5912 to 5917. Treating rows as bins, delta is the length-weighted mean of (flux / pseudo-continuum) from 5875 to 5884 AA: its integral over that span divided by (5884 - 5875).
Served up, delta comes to 1.05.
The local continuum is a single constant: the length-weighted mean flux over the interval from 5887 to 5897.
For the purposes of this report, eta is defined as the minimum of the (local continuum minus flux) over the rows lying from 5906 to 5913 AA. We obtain -1.14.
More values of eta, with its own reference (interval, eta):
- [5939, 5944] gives -1.24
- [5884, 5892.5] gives -0.38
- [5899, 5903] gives -1.19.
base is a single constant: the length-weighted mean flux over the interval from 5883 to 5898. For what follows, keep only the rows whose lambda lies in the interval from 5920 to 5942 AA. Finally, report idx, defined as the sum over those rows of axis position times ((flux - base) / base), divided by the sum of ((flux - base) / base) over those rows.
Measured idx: 5928.7 AA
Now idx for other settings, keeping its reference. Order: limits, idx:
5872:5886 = 5878.2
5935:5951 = 5943.5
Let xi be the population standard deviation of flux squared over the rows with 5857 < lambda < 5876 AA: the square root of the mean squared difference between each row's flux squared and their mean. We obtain 6.4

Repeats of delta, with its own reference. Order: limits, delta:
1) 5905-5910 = 1.00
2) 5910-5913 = 0.96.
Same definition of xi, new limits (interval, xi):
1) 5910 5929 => 8.1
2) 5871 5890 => 9.4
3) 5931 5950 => 3.0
